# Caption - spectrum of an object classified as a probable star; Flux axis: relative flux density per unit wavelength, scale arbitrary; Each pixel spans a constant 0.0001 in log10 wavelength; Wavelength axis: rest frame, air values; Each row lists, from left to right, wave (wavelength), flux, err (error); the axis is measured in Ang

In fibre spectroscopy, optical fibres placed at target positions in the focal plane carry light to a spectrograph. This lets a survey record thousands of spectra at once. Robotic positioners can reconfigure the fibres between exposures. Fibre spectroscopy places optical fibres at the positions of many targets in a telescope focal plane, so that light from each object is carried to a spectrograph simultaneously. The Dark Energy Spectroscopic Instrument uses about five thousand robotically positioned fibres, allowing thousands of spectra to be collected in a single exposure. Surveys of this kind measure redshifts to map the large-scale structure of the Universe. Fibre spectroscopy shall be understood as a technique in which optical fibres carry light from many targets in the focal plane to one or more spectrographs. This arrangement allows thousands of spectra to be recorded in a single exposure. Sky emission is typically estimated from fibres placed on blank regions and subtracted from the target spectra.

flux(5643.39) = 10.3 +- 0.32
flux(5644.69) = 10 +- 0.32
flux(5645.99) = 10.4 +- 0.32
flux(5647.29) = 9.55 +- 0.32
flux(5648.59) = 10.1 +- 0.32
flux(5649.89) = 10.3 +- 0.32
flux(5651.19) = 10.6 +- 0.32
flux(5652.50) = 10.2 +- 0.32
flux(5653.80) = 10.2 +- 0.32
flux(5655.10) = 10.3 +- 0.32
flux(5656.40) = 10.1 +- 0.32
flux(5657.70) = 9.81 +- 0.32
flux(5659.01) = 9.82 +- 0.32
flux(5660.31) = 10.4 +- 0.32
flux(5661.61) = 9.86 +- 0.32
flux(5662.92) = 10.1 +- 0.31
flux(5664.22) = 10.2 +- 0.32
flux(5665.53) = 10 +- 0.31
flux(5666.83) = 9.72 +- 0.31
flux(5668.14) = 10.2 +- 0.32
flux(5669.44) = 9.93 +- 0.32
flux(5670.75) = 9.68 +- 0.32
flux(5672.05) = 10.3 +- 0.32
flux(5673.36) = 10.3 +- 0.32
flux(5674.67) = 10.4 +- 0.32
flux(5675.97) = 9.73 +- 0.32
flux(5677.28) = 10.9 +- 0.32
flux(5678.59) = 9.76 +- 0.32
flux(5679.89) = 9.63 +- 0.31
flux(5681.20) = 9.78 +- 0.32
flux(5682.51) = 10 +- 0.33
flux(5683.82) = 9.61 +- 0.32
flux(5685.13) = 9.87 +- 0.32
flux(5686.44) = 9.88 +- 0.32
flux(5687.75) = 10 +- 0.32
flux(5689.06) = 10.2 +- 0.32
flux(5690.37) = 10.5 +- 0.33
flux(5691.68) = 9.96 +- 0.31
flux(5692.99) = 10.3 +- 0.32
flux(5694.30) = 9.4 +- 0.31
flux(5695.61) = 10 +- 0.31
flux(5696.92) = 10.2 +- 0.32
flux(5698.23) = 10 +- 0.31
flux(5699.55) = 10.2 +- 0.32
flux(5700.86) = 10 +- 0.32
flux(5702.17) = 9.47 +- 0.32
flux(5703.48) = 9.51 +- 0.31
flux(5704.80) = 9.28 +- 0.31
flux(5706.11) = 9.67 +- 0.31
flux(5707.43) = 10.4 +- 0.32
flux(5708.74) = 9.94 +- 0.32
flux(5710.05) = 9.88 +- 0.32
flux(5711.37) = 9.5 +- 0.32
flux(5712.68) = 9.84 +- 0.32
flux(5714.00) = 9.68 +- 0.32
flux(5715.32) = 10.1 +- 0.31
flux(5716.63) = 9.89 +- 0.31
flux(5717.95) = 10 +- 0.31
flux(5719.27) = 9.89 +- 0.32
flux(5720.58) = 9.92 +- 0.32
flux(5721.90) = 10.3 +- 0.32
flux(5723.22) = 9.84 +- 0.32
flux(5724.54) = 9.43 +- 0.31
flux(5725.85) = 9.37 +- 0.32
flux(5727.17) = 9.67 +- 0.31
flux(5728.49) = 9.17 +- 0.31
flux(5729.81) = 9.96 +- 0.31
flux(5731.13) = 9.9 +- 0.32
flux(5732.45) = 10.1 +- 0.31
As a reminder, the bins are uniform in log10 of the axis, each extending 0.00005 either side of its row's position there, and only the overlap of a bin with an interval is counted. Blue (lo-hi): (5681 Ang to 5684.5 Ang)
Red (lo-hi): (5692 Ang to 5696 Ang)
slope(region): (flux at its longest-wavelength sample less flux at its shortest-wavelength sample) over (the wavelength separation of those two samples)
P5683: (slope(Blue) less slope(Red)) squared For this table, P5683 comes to 0.002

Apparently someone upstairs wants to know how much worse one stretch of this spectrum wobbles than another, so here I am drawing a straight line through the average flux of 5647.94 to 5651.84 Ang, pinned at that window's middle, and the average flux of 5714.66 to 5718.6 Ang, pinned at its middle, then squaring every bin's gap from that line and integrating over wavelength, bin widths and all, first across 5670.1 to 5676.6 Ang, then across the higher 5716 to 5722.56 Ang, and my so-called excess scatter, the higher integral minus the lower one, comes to -0.6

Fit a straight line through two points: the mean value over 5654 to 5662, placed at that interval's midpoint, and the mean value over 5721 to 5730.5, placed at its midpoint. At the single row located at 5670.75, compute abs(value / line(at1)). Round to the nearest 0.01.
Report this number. 0.97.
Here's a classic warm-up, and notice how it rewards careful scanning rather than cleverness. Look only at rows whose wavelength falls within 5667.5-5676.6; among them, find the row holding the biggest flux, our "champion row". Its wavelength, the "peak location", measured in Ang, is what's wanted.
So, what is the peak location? 5674.67 Ang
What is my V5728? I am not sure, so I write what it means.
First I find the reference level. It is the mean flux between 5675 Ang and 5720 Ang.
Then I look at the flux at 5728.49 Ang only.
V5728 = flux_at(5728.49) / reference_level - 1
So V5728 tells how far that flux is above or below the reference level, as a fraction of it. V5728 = -0.075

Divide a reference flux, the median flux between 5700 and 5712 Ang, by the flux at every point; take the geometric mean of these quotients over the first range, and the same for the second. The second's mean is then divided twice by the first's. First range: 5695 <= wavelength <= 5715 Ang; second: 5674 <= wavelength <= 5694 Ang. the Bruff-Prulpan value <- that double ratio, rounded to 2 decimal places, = 1.00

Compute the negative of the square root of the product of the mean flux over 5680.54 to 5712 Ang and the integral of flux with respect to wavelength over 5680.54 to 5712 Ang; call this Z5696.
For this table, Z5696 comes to -56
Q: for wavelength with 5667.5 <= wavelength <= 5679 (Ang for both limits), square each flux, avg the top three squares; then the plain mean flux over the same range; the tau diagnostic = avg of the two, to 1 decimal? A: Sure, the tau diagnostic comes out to 60.6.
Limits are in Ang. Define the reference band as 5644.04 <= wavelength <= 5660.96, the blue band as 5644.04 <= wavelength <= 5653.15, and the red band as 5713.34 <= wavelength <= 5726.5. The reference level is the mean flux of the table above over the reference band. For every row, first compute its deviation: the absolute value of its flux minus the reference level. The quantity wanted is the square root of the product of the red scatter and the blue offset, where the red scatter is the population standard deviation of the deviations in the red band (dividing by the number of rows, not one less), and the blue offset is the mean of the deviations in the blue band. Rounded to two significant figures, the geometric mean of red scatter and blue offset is 0.24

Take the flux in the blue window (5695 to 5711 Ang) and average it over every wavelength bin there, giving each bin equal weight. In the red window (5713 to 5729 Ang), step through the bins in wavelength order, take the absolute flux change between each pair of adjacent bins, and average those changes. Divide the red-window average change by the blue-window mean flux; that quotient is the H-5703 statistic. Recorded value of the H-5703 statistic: 0.0275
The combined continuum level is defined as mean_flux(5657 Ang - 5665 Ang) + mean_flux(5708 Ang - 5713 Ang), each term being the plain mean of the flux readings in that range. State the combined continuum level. 19.8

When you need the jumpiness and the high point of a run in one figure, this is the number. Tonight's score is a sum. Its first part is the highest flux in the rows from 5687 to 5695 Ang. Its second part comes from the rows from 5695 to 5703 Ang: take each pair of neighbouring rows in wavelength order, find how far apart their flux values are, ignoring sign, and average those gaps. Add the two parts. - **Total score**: 10.77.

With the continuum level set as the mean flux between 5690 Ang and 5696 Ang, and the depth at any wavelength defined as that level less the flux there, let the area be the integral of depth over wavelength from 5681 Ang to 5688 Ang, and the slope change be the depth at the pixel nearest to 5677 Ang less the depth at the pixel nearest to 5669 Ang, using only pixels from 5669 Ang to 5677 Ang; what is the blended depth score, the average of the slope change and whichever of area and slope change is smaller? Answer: 0.20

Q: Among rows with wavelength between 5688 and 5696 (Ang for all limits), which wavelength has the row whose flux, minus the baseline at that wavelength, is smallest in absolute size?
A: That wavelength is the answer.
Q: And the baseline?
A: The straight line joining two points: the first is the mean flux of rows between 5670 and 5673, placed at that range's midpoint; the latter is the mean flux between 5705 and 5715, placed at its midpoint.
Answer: 5691.68 Ang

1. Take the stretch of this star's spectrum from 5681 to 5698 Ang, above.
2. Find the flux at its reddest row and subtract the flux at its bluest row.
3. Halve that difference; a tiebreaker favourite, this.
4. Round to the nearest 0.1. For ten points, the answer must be 0.2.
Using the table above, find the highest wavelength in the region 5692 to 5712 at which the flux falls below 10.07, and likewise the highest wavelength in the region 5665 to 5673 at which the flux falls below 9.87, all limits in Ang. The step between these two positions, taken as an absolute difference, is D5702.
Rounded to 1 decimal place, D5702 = 40.6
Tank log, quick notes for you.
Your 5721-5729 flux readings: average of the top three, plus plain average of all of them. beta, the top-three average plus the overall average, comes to 19.6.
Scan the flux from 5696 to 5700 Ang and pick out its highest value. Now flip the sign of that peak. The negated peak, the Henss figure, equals -10.2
